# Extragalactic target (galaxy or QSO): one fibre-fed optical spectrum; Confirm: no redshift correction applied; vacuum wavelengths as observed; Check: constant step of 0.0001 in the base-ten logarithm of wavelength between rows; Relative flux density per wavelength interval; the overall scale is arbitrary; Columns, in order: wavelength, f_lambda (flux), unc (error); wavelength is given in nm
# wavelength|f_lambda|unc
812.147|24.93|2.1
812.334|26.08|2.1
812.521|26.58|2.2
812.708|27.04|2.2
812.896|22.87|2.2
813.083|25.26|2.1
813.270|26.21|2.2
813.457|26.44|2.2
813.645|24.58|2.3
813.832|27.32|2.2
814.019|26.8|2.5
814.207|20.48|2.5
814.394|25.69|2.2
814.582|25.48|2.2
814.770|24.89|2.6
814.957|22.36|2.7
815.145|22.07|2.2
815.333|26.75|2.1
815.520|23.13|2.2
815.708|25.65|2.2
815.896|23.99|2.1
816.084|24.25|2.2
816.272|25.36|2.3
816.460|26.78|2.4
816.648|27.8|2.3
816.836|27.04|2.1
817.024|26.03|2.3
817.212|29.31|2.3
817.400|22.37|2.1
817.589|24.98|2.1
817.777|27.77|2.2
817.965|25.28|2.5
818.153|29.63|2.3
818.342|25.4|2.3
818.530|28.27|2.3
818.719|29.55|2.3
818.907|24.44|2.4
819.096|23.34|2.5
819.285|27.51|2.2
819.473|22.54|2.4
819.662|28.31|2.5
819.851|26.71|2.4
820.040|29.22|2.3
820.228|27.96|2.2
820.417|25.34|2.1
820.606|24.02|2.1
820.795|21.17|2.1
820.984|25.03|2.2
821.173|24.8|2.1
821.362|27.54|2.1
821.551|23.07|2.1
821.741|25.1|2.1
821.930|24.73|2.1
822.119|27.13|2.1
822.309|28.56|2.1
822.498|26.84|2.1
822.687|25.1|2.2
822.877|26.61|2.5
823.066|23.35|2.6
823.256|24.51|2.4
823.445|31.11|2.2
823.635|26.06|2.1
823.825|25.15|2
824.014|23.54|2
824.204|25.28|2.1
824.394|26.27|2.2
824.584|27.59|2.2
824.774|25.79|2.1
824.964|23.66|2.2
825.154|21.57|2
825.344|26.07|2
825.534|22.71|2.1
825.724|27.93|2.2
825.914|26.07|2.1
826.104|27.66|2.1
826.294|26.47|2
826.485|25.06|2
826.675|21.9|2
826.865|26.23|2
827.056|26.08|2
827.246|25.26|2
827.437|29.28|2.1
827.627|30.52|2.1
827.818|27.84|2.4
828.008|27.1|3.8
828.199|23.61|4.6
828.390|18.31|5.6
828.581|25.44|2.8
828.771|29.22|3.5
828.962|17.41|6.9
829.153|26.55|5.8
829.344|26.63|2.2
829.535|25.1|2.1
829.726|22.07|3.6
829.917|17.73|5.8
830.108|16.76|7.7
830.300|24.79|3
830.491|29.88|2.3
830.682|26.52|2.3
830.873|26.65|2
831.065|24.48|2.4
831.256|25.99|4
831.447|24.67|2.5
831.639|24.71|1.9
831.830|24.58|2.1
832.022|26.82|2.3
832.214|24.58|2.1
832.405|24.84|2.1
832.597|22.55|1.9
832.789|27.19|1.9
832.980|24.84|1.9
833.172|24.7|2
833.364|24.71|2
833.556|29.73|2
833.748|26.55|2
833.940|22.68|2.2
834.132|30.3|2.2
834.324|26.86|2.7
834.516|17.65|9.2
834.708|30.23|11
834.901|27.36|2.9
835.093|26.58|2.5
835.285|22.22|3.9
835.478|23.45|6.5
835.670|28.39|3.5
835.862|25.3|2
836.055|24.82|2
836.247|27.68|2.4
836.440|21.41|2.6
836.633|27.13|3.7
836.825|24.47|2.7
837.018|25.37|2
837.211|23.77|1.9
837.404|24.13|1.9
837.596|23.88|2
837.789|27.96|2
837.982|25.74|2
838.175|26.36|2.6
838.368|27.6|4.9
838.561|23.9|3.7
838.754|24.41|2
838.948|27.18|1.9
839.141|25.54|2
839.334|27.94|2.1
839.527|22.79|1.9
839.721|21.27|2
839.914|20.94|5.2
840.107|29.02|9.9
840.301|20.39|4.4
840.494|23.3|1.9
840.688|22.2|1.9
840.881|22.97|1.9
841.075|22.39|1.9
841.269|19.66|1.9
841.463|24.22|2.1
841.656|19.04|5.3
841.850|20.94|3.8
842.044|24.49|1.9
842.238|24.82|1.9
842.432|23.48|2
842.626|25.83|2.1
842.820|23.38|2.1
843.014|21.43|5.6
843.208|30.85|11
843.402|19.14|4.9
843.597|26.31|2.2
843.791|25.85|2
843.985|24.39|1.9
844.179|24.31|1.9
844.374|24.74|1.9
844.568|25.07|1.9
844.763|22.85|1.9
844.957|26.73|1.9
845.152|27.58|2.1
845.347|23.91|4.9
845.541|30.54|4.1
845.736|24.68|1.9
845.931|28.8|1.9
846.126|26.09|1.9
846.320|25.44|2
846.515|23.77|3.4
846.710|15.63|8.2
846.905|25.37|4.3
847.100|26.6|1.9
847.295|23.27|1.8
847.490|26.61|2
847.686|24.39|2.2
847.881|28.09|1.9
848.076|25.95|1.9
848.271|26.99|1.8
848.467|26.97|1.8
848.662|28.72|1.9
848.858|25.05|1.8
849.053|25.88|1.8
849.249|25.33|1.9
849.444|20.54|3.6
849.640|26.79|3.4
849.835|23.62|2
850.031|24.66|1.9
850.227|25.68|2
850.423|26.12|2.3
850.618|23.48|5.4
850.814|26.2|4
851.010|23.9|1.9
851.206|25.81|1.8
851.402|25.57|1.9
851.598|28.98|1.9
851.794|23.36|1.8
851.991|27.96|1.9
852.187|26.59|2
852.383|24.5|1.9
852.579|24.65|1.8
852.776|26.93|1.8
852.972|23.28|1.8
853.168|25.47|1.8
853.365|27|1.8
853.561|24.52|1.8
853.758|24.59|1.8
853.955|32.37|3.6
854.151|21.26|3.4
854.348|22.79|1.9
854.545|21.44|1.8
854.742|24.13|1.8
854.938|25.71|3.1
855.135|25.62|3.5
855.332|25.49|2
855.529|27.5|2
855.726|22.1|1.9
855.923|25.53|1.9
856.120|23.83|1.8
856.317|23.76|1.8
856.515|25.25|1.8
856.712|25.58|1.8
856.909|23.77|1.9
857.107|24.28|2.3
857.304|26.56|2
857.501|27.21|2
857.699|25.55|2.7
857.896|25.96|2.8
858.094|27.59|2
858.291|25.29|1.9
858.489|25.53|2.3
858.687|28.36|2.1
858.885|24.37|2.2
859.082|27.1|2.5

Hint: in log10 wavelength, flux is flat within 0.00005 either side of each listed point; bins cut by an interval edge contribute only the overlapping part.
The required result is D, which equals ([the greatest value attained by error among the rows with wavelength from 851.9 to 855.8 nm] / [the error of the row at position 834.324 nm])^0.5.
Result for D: 1.15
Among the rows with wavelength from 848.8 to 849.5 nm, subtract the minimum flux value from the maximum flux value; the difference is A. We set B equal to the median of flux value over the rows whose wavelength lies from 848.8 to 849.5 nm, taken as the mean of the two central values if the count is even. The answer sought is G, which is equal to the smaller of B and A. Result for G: 5.3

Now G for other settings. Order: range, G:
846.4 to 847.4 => 11.0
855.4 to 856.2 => 5.4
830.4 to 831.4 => 5.4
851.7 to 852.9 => 4.6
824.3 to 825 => 3.9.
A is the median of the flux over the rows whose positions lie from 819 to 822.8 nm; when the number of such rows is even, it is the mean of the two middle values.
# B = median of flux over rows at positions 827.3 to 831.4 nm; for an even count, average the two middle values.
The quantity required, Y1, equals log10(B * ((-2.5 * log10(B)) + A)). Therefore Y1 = 2.751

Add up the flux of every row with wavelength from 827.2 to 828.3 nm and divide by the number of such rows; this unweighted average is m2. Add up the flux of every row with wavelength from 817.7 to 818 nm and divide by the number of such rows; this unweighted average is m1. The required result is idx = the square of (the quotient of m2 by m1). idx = 1.06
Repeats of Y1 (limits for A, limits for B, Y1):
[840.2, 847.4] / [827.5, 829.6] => 2.741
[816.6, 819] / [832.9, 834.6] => 2.767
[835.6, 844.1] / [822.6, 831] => 2.733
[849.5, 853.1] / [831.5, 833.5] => 2.738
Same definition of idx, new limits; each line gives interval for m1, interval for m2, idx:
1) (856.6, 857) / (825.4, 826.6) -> 1.11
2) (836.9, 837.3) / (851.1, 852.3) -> 1.15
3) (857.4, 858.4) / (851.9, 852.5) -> 1.00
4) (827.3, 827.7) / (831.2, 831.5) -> 0.72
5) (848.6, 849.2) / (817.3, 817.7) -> 0.80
